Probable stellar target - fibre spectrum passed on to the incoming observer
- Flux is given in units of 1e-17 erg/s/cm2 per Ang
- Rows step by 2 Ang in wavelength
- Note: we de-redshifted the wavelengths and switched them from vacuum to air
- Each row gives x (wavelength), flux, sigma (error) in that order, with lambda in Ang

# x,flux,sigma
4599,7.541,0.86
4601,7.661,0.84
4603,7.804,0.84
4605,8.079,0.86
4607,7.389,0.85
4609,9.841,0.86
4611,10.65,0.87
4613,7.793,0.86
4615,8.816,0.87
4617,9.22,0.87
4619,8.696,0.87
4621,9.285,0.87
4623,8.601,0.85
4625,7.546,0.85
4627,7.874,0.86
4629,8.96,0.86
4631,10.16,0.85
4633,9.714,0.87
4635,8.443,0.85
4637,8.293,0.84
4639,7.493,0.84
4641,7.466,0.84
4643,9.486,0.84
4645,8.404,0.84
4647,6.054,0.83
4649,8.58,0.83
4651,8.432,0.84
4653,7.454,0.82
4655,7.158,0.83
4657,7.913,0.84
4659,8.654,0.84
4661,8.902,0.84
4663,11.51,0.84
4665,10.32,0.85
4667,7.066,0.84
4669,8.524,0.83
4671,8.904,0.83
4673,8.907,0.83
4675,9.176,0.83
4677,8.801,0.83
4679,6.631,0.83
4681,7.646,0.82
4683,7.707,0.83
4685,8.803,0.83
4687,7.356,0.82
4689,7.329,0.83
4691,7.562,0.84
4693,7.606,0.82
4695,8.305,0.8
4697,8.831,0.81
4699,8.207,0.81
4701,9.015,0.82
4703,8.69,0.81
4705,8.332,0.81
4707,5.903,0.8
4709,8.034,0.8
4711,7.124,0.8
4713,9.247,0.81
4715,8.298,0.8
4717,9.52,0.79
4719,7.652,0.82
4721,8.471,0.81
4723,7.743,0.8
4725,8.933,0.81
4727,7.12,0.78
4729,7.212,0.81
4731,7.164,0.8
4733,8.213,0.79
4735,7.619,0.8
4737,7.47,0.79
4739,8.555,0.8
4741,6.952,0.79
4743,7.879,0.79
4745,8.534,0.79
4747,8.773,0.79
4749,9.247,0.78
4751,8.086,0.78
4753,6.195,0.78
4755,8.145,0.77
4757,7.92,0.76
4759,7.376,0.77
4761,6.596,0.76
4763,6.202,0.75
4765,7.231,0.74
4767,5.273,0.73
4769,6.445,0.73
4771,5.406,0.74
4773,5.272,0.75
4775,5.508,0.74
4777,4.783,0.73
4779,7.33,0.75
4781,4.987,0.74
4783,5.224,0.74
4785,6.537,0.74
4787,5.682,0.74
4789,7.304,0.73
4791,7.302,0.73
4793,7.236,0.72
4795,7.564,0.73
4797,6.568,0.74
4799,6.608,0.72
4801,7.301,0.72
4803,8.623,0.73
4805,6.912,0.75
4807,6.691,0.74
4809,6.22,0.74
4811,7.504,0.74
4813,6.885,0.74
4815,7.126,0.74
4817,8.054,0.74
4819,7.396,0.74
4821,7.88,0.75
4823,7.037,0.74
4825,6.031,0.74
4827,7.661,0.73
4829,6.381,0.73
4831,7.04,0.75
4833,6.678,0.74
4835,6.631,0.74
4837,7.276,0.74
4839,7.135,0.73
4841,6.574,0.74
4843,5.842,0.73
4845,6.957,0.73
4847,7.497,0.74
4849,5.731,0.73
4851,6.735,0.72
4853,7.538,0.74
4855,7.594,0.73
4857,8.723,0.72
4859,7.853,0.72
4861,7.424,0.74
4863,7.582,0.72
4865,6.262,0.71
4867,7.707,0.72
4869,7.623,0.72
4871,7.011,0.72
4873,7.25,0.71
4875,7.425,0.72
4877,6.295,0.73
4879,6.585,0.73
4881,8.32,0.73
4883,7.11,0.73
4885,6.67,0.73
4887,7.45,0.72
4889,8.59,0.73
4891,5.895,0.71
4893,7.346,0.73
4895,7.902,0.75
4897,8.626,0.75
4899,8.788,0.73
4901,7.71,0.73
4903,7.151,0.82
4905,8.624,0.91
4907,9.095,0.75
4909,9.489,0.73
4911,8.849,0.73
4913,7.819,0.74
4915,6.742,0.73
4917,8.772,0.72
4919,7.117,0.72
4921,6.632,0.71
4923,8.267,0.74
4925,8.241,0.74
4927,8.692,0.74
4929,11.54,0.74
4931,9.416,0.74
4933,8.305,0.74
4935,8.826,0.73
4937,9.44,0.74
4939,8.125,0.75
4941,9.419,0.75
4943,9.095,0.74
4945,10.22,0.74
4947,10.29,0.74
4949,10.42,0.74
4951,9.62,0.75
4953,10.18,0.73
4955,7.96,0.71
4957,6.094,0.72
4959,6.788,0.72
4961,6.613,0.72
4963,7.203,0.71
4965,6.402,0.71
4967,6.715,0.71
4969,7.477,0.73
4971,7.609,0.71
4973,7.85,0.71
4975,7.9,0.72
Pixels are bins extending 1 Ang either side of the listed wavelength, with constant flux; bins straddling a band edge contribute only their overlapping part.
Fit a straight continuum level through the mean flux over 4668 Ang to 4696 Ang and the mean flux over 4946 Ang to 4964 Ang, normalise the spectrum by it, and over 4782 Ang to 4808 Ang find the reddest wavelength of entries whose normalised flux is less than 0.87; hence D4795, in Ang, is 4807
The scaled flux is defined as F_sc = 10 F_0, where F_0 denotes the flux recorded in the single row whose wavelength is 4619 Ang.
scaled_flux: 87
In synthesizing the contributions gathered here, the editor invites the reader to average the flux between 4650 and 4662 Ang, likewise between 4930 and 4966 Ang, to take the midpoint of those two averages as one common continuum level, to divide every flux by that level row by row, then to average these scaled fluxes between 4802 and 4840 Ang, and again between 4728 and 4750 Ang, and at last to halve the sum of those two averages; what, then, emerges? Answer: 0.905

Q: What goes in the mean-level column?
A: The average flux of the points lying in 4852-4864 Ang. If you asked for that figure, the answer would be 7.8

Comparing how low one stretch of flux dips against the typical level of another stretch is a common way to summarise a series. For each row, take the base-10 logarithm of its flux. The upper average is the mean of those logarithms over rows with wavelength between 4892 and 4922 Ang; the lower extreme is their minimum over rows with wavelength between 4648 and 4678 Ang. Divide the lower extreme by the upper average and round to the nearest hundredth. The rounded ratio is 0.94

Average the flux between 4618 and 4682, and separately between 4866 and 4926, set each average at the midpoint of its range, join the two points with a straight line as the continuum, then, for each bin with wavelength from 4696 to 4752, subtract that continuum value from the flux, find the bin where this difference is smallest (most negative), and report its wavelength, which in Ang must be 4707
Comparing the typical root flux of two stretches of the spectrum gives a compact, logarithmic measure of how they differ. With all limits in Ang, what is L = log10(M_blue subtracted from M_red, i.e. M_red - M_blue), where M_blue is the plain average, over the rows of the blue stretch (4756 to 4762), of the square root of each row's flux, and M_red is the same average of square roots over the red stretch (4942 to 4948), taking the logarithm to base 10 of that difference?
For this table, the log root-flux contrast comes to -0.36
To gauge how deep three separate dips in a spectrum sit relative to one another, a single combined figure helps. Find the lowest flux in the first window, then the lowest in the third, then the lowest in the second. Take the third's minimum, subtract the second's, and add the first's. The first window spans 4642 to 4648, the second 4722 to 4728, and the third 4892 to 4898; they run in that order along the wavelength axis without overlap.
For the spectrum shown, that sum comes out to 6.3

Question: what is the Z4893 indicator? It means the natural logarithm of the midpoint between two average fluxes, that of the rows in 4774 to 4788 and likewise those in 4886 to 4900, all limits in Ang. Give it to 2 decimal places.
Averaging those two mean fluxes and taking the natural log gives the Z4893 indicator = 1.91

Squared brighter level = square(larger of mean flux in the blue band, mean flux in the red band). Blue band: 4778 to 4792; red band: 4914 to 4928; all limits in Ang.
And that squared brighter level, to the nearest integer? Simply 61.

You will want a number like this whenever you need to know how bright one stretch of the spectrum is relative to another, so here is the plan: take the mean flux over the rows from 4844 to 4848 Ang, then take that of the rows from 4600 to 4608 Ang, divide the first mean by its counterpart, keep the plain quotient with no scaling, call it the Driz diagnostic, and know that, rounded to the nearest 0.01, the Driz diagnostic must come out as 0.93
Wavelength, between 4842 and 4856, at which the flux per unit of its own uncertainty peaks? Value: 4855 Ang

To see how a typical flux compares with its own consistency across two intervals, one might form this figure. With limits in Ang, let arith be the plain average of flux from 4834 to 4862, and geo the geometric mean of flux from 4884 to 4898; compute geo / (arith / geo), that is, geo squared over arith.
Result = 7.8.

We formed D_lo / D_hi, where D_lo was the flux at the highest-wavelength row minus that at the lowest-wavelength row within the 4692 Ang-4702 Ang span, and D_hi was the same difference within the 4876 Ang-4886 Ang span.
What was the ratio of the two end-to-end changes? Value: 3.8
